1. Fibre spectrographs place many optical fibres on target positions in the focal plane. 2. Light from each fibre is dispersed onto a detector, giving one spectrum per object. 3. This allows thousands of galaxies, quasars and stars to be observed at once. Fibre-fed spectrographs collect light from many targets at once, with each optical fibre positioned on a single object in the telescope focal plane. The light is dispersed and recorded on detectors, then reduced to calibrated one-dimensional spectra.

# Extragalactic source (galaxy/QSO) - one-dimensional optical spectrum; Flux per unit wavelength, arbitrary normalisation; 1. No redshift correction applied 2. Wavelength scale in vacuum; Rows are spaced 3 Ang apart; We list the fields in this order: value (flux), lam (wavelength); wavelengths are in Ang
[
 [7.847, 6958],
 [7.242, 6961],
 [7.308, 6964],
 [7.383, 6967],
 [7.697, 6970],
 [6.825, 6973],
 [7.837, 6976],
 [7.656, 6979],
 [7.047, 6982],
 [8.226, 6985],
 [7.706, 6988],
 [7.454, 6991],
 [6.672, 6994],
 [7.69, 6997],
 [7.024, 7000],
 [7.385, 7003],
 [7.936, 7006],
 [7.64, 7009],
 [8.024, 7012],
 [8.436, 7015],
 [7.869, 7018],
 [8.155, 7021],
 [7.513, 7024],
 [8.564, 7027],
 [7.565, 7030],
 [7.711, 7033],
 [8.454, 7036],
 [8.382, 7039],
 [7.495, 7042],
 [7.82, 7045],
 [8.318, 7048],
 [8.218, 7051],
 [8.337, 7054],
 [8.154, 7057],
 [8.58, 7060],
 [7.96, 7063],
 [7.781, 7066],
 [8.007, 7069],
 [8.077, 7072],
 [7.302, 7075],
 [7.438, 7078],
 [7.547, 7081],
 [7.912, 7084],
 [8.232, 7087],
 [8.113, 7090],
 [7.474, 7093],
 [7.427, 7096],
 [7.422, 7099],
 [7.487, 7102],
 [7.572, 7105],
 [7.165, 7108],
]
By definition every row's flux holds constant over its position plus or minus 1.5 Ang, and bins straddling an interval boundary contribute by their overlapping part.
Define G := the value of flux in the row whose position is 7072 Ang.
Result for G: 8.077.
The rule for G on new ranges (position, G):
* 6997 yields 7.69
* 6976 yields 7.837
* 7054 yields 8.337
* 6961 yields 7.242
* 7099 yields 7.422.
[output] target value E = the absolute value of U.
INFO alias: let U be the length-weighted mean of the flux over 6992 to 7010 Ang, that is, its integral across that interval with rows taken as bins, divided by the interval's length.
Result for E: 7.4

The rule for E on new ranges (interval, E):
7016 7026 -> 7.9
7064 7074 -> 7.9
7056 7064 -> 8.3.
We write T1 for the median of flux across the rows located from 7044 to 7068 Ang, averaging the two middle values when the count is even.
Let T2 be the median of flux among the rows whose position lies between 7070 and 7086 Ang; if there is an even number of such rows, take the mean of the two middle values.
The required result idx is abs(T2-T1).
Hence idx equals 0.6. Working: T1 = 8.2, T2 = 7.5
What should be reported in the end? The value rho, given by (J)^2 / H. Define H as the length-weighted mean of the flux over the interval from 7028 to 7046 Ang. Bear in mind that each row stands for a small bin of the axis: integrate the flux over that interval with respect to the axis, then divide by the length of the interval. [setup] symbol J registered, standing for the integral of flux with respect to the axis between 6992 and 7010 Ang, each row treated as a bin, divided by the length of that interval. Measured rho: 6.9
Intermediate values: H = 7.93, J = 7.4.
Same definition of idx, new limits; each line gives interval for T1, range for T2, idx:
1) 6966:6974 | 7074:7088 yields 0.2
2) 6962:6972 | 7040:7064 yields 0.8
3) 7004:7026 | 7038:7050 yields 0.1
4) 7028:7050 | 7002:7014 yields 0.0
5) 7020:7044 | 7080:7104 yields 0.4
